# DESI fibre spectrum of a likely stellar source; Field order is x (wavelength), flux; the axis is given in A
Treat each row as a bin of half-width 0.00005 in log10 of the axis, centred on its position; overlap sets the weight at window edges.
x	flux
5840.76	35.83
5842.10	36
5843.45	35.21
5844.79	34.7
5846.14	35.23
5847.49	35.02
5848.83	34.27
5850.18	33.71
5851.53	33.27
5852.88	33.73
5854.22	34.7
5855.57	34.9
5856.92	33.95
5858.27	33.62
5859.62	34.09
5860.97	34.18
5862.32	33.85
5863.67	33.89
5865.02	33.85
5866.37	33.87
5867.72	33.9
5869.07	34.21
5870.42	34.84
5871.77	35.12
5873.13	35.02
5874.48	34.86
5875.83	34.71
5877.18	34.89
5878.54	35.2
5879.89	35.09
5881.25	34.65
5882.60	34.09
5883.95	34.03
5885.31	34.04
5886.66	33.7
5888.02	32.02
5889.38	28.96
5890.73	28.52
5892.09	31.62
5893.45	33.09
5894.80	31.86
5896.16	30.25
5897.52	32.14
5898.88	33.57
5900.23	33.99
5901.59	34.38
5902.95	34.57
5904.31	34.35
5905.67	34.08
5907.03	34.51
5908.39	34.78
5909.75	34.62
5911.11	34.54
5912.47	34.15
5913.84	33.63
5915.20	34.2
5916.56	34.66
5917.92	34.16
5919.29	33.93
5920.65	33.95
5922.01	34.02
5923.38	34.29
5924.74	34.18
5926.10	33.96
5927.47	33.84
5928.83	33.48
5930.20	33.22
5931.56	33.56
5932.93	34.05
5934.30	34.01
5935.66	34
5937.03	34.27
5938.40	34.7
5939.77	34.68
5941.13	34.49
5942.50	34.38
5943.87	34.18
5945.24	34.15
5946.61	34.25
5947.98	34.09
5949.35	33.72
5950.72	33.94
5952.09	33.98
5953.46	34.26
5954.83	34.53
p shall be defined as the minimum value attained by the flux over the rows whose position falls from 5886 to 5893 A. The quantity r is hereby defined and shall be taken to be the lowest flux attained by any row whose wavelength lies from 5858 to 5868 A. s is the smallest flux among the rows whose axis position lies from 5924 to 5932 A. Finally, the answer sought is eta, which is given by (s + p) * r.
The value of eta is 2076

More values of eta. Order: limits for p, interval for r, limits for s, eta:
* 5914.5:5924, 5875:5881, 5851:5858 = 2333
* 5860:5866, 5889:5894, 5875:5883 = 1938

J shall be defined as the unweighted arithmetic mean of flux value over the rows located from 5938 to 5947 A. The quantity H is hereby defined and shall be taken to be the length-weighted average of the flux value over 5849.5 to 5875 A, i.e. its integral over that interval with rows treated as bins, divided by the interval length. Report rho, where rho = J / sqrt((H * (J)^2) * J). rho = 0.0292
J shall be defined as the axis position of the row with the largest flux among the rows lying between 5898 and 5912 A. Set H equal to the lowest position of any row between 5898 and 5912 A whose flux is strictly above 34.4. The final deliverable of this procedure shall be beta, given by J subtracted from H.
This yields -5.4 A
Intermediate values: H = 5902.95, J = 5908.39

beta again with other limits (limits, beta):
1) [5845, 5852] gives 0.0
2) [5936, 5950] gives 0.0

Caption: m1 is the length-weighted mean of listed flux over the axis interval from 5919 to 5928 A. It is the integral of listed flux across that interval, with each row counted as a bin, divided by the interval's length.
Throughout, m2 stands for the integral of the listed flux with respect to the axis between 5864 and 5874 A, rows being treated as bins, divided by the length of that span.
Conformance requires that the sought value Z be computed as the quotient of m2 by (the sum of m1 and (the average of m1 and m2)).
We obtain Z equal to 0.5039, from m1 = 34.0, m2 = 34.4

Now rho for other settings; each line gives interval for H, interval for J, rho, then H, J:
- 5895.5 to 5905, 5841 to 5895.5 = 0.0297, 33.3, 33.91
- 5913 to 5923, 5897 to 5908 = 0.0294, 34.1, 33.95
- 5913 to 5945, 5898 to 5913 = 0.0292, 34.1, 34.32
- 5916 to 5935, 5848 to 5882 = 0.0293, 34.0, 34.33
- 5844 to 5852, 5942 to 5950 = 0.0292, 34.4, 34.13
